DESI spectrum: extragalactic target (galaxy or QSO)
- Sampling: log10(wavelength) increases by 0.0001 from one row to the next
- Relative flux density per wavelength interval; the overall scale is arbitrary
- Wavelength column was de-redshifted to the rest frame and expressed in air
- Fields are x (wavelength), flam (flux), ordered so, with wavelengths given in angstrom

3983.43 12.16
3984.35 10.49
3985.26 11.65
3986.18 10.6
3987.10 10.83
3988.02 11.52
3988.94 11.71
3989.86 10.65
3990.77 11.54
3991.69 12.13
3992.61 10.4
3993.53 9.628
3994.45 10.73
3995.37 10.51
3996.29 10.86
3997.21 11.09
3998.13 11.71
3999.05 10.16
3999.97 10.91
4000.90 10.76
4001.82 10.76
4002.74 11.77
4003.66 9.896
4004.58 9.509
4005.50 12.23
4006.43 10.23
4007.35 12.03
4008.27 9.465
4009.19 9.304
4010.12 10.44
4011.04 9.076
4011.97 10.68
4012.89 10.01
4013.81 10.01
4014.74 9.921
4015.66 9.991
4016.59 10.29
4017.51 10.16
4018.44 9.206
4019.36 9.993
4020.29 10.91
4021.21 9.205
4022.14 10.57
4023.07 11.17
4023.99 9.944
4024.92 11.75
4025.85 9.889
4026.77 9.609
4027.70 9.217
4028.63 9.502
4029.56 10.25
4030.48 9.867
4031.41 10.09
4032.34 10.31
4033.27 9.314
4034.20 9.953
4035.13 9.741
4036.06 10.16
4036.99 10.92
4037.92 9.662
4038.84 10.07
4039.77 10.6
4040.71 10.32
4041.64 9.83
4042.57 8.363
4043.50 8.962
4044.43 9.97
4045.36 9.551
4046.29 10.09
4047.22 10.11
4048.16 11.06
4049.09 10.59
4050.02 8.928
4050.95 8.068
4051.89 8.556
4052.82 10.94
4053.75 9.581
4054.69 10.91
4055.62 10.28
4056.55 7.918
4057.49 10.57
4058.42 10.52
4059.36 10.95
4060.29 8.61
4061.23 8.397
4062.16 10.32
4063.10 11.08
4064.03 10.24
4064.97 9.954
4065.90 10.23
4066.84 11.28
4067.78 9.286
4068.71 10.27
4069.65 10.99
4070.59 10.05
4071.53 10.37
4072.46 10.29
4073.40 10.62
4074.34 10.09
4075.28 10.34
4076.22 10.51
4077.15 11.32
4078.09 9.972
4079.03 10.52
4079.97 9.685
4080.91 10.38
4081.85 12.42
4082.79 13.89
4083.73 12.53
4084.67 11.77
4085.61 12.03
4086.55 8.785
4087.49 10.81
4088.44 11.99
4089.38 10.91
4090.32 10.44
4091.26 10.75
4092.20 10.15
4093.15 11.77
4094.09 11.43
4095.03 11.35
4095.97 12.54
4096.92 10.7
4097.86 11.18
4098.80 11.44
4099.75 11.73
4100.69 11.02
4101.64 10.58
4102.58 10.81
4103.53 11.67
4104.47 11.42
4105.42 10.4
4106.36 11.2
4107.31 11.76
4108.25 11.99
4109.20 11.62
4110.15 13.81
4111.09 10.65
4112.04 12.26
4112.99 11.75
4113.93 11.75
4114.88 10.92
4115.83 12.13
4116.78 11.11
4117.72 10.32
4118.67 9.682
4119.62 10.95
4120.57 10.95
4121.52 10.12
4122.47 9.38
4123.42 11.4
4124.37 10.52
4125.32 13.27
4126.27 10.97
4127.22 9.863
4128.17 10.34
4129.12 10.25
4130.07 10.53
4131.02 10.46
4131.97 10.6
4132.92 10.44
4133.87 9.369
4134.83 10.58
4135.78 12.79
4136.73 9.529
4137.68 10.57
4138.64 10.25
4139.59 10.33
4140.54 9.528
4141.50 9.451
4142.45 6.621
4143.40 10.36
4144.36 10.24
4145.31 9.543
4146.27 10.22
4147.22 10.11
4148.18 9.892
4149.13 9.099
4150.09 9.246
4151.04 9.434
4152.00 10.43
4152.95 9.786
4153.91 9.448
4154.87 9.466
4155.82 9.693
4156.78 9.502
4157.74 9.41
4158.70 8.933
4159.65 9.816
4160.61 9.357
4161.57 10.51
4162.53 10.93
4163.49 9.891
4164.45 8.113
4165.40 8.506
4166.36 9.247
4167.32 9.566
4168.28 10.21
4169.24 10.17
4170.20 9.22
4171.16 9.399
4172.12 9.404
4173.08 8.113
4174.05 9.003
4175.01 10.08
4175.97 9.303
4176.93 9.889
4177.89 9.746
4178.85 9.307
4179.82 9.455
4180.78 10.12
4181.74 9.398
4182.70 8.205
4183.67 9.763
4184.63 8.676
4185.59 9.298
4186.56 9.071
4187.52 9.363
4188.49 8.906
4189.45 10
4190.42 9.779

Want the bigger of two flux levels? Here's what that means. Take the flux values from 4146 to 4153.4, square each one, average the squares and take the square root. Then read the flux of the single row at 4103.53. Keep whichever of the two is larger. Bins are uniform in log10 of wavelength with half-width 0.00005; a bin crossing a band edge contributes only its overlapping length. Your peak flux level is 11.7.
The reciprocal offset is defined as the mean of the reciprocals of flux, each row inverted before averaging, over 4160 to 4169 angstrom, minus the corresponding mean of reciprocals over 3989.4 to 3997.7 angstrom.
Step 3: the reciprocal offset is 0.012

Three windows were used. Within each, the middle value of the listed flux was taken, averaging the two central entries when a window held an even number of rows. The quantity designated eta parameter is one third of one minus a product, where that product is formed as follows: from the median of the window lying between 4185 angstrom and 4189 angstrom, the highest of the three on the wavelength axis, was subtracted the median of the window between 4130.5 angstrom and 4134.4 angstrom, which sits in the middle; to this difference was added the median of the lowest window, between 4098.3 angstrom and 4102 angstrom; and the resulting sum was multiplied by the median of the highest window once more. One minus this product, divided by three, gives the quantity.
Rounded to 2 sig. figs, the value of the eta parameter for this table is -30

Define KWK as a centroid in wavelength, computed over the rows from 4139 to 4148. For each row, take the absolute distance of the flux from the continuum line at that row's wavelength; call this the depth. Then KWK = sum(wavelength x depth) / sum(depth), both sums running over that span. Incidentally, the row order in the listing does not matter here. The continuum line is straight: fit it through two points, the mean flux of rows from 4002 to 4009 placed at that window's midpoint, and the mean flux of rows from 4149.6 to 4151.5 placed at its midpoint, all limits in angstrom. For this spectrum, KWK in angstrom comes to 4143.4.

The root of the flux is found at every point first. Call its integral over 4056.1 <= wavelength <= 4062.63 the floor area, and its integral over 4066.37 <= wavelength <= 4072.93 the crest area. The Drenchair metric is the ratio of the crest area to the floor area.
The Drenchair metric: 1.0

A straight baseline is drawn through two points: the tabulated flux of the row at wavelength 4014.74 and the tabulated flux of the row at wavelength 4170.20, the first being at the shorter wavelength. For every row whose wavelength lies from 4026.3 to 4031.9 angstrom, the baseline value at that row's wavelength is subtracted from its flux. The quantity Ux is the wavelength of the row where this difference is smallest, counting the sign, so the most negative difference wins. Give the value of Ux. 4027.70 angstrom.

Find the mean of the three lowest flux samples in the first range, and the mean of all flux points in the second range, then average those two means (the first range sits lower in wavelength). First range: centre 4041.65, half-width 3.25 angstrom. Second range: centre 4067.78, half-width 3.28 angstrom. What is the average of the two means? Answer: 9.7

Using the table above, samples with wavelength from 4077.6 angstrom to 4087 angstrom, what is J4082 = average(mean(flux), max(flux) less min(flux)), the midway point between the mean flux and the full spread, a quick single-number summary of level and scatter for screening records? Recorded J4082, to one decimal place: 8.2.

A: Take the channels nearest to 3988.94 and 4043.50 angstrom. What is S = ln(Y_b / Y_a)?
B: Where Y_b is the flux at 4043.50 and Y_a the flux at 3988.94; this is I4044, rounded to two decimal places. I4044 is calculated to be -0.27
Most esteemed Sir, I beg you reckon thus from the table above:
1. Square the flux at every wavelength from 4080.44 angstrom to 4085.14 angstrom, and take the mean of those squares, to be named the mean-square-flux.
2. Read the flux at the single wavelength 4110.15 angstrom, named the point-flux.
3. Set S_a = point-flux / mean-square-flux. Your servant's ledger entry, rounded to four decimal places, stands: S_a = 0.0920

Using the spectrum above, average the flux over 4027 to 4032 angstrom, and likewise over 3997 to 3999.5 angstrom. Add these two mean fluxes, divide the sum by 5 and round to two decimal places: 4.15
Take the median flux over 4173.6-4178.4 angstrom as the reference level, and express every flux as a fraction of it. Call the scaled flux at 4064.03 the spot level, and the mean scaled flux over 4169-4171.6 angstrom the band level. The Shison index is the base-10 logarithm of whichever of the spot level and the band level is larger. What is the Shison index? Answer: 0.02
